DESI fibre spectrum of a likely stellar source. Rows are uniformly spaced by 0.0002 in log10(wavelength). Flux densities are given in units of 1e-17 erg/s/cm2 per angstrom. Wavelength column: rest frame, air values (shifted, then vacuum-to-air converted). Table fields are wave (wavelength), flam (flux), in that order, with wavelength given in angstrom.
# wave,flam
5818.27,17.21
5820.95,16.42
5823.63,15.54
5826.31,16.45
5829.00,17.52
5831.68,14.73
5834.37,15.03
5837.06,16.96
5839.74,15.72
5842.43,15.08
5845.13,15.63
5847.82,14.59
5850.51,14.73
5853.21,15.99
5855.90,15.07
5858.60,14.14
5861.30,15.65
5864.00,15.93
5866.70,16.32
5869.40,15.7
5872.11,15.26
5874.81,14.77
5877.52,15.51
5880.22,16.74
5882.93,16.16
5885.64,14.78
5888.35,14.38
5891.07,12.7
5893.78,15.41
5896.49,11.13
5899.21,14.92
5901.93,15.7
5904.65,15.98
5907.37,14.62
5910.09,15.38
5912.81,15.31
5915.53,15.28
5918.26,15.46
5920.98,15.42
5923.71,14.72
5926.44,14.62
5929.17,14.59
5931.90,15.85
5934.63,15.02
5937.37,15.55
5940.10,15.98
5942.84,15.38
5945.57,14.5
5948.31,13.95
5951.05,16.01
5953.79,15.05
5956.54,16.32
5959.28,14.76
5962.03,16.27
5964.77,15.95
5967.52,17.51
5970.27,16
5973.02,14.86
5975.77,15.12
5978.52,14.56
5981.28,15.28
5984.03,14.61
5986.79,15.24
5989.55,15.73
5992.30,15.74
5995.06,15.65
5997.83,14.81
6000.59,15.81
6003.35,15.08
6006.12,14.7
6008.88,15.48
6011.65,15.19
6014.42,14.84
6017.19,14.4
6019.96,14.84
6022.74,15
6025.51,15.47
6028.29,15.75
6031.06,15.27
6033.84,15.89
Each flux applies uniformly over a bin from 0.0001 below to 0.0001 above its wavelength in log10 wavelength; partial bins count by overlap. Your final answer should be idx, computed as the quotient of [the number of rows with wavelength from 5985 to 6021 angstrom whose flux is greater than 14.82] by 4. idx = 2.5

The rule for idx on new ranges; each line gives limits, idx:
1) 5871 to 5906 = 2.0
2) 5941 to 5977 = 2.5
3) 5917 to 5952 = 2.0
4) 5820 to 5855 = 2.5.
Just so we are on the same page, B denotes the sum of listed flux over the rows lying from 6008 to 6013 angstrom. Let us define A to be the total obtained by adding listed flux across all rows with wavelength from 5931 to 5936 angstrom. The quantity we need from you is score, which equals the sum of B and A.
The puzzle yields 61.5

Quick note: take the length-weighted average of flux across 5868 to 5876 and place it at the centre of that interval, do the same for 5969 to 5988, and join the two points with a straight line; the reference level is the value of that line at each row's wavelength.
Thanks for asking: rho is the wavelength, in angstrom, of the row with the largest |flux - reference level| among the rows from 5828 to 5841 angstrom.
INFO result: 5829.00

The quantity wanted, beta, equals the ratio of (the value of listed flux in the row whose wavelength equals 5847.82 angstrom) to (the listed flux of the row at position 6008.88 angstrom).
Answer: 0.94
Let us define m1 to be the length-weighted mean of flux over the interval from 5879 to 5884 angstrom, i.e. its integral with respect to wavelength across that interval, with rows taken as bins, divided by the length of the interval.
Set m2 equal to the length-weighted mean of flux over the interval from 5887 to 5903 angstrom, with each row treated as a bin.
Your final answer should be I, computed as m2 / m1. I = 0.85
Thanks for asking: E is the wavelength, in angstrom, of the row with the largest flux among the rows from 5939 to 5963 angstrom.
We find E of 5956.54 angstrom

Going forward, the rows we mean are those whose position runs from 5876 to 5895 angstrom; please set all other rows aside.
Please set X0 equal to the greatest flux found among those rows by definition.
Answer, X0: 16.74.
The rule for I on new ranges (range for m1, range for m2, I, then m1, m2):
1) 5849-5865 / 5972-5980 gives 0.97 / 15.2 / 14.8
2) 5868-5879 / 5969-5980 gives 0.99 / 15.3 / 15.1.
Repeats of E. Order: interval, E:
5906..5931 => 5918.26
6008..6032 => 6028.29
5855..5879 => 5866.70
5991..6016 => 6000.59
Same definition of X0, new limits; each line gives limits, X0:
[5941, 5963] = 16.32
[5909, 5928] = 15.46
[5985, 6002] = 15.81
